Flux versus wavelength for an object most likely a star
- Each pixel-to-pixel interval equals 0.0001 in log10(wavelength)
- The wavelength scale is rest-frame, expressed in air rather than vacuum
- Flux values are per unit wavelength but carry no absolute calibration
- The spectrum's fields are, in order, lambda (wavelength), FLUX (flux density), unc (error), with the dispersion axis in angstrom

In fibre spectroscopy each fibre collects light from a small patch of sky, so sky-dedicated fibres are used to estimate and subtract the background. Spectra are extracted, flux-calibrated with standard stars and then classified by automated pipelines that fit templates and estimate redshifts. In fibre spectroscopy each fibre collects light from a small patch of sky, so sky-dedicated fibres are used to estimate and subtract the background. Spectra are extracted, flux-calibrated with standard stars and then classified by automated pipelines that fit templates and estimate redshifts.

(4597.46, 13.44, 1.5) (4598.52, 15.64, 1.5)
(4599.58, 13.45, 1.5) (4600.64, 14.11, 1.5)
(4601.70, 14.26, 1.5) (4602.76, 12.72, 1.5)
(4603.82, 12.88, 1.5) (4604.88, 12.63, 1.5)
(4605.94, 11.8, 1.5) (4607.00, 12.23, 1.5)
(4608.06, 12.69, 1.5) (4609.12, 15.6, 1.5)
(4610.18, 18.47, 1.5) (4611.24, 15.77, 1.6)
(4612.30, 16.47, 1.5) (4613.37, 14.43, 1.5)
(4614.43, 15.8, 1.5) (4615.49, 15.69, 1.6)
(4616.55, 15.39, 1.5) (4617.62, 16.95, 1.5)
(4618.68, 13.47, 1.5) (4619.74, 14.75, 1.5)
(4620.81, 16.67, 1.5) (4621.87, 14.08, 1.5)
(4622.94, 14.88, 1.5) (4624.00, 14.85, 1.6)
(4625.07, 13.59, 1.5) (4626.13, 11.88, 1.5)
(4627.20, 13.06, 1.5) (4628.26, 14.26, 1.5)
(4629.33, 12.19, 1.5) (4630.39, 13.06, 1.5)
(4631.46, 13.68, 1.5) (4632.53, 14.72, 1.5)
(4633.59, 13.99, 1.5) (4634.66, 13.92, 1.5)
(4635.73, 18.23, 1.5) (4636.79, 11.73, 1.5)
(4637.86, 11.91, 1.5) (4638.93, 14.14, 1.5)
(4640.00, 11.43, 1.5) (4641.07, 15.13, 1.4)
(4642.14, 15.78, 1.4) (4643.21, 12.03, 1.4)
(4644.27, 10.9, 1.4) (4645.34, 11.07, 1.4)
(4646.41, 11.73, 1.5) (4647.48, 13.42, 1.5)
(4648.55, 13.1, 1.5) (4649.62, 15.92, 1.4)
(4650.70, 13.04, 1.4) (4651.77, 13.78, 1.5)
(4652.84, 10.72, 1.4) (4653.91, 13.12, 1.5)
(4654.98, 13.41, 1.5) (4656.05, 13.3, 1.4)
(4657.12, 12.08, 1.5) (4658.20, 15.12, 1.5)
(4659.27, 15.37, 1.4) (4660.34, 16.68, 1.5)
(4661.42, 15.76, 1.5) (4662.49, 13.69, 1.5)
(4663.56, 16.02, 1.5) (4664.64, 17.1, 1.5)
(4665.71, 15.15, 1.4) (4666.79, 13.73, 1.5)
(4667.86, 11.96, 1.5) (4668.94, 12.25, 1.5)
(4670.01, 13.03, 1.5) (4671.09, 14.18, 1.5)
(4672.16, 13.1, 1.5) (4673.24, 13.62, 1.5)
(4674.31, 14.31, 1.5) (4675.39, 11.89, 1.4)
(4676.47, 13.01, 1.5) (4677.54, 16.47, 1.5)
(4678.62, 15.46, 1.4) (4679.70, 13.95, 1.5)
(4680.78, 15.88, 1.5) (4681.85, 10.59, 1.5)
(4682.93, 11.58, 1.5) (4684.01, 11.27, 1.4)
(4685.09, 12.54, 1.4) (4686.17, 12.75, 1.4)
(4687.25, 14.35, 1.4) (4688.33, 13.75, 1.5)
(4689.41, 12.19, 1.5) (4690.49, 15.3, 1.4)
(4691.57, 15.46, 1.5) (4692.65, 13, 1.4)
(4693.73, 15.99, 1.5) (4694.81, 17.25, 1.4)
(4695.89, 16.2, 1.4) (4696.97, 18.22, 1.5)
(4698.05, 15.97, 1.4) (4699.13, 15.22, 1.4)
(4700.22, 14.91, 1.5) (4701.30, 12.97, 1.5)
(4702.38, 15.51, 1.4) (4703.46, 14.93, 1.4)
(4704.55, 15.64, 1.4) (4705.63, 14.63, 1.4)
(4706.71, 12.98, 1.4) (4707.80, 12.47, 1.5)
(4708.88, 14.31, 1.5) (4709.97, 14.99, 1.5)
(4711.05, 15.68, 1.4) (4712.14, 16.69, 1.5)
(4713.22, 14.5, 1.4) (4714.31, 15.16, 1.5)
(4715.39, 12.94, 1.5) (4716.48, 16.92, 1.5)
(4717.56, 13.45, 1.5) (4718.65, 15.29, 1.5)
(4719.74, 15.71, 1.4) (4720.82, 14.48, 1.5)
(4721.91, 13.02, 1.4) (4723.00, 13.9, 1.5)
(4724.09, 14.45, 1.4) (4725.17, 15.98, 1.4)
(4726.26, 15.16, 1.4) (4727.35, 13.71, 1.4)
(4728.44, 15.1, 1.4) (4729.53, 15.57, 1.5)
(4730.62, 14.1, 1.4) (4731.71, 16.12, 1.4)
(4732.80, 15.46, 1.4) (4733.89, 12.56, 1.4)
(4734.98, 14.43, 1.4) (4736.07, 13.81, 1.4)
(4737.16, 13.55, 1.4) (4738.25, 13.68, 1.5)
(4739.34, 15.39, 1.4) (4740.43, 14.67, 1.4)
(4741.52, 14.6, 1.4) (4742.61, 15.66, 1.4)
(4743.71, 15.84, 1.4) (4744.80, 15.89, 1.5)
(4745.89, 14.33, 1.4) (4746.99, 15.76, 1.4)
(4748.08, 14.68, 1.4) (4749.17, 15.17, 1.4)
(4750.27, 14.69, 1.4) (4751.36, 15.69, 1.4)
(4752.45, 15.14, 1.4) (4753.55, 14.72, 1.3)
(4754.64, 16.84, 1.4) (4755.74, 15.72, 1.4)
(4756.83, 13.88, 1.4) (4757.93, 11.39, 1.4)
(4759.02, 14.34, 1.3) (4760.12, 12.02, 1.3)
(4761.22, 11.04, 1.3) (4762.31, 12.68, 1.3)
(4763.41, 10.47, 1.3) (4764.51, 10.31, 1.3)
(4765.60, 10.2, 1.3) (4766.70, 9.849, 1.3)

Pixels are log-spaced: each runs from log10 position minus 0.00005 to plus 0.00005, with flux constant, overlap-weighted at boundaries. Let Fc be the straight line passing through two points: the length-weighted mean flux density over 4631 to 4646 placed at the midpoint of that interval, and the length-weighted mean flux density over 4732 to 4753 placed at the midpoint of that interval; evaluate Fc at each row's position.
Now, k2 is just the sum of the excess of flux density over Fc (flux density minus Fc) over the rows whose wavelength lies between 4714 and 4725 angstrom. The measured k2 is 0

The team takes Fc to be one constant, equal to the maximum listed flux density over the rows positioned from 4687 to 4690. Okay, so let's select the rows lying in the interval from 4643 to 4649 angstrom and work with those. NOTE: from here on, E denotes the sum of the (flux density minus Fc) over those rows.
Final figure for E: -14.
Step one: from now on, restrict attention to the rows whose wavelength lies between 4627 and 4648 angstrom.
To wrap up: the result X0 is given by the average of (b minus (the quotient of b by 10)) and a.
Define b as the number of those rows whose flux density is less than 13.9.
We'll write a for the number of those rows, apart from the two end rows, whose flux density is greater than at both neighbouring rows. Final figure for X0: 8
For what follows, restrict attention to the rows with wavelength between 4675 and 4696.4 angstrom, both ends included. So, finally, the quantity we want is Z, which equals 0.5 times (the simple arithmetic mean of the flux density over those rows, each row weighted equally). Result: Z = 7.0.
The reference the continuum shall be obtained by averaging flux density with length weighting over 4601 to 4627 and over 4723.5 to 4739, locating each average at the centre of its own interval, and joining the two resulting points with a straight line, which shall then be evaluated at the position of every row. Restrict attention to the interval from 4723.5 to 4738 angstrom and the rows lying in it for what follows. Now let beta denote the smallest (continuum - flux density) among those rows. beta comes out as -1.6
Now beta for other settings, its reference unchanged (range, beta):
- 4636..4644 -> -1.3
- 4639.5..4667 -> -2.6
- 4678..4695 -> -2.7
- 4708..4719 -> -2.4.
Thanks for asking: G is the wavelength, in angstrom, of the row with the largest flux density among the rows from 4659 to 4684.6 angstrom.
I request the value 4664.64 angstrom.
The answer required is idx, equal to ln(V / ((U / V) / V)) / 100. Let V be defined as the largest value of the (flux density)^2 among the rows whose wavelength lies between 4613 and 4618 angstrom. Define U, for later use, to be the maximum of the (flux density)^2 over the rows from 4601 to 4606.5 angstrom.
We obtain 0.117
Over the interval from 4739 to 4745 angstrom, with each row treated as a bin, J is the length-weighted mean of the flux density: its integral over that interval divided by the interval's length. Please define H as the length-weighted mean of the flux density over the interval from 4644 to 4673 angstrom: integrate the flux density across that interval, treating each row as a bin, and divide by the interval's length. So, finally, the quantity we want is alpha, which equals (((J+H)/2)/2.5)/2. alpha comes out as 2.90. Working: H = 13.7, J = 15.3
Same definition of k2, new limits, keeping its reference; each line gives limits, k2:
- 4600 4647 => 31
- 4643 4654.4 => -11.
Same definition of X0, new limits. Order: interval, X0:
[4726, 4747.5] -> 5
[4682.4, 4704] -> 6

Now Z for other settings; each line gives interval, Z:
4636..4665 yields 6.8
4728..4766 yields 7.1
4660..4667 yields 7.7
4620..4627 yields 7.2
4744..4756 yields 7.7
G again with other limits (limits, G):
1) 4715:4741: 4716.48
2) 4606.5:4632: 4610.18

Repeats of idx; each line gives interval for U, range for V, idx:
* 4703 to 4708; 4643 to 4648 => 0.101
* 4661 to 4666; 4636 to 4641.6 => 0.106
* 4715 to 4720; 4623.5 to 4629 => 0.105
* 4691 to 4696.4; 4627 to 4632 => 0.102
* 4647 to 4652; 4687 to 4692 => 0.109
